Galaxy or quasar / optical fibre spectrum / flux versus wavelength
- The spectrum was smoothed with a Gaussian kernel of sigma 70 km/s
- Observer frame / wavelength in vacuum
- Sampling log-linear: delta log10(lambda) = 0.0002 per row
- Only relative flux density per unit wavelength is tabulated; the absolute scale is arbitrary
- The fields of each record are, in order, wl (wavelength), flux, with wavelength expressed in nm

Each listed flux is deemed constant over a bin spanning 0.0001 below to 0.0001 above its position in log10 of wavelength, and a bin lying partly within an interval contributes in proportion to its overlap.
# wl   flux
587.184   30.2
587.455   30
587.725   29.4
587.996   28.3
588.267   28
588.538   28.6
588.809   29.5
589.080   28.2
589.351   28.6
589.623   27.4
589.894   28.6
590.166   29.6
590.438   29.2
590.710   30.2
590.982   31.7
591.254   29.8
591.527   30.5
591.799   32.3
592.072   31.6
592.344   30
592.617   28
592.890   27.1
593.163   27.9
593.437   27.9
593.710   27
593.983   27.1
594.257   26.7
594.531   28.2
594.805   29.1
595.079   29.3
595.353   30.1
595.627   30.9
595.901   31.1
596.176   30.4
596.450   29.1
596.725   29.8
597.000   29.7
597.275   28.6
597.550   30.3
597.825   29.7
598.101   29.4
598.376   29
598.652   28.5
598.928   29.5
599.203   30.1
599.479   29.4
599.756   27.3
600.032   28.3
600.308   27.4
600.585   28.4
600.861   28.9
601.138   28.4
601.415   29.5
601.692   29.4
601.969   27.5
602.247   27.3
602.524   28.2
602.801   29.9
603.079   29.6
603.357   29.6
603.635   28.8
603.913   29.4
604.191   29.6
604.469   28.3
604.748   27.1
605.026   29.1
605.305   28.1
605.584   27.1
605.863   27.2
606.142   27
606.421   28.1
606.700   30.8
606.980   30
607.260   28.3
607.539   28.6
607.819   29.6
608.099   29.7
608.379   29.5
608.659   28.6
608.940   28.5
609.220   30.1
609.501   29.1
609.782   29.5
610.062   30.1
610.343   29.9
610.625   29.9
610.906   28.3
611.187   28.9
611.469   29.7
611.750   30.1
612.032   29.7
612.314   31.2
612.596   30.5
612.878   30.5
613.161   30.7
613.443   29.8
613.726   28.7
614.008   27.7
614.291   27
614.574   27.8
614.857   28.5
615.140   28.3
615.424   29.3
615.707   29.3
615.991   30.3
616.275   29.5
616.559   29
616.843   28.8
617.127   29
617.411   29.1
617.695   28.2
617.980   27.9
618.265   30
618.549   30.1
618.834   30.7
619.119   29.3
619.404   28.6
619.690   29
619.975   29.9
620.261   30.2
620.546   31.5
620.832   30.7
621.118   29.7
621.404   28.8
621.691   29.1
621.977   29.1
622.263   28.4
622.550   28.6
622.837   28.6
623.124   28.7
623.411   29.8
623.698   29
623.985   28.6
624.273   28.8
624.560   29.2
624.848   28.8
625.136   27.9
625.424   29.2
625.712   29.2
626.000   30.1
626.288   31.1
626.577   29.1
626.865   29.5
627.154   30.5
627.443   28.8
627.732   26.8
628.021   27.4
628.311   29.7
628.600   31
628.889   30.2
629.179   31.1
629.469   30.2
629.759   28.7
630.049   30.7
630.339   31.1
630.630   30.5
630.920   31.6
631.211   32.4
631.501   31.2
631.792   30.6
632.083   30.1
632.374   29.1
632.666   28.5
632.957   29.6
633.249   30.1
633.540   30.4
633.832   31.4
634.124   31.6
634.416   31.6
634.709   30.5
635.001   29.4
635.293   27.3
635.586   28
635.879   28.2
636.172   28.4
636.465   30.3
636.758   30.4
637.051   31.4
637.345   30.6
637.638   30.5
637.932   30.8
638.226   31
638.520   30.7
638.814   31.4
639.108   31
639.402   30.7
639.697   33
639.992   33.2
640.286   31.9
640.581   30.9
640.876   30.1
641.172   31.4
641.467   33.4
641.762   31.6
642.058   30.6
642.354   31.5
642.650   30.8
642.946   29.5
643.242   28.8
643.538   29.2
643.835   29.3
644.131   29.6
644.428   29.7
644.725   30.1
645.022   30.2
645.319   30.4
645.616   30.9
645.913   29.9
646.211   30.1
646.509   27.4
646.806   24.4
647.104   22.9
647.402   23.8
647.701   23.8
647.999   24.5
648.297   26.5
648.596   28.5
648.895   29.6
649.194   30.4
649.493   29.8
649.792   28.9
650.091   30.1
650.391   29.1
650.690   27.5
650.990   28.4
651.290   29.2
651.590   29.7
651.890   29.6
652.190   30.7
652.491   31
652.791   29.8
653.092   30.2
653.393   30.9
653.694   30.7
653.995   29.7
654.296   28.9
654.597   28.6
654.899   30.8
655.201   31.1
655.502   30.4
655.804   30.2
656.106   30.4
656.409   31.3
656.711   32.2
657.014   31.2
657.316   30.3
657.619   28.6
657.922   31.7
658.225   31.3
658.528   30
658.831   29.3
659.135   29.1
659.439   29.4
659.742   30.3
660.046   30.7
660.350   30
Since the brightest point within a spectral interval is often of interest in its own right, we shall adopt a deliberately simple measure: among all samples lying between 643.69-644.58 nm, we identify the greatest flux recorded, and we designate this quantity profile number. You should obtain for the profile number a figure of 29.7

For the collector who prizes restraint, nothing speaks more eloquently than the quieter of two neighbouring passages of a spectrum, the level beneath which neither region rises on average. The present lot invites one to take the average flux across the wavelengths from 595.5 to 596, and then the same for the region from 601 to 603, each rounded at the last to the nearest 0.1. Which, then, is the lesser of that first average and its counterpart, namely 28.6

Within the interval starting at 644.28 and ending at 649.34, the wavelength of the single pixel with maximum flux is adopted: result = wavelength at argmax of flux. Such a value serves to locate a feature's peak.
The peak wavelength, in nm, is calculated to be 645.616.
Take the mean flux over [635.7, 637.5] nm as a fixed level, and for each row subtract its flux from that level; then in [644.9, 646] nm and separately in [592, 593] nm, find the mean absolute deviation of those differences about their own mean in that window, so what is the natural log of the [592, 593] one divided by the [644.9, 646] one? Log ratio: 1.7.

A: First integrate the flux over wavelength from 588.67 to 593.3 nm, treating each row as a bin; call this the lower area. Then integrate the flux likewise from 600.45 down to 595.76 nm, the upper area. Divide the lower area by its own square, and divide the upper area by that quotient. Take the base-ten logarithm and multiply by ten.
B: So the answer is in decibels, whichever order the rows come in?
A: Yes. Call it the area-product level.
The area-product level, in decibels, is 42.7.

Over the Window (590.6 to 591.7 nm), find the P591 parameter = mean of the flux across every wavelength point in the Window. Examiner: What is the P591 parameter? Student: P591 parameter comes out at 30.6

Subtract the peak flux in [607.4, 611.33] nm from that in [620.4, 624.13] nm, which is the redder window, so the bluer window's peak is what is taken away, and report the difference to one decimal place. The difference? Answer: 1.4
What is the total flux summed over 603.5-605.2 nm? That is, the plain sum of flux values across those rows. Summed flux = 172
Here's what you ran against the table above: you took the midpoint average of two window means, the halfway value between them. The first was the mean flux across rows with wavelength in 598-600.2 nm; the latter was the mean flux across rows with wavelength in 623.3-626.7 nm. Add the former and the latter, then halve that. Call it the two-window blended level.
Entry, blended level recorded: 29.1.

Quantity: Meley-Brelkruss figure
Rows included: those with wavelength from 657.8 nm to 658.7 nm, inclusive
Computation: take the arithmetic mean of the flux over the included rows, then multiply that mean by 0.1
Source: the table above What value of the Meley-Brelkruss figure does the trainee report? 3.10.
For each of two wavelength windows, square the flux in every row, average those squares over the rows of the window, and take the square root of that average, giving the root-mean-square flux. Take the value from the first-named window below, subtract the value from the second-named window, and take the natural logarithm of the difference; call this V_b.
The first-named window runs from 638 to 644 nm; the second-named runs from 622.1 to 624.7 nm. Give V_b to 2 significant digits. 0.77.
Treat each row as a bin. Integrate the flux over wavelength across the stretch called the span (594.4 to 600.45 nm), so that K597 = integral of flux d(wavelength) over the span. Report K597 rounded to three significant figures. 177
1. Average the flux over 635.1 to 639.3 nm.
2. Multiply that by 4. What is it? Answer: 120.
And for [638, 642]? 126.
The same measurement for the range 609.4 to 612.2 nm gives 118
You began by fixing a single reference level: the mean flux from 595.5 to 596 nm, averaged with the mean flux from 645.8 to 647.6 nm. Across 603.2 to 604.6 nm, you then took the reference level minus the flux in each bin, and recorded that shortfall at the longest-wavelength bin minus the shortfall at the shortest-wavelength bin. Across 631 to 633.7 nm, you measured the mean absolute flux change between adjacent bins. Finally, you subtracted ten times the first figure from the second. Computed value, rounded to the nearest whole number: -12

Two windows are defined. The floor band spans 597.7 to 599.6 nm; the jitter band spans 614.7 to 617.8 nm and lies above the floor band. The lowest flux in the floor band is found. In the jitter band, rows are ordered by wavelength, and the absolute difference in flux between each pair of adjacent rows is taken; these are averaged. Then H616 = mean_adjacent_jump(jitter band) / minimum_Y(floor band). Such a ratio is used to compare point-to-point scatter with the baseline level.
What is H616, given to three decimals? 0.017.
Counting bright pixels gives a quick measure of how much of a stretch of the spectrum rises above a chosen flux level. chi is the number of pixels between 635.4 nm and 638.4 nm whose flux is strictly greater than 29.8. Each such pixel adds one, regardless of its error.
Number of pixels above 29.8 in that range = 7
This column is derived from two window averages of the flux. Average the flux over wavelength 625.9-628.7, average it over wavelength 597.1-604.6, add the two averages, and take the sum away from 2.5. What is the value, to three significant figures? -55.8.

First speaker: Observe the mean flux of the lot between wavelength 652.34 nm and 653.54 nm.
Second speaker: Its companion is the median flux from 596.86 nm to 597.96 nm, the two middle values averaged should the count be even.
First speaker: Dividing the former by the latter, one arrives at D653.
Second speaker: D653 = 1.03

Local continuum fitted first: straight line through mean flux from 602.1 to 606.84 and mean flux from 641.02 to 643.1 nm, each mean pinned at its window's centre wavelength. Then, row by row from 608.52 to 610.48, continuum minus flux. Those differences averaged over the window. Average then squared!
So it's 0.25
